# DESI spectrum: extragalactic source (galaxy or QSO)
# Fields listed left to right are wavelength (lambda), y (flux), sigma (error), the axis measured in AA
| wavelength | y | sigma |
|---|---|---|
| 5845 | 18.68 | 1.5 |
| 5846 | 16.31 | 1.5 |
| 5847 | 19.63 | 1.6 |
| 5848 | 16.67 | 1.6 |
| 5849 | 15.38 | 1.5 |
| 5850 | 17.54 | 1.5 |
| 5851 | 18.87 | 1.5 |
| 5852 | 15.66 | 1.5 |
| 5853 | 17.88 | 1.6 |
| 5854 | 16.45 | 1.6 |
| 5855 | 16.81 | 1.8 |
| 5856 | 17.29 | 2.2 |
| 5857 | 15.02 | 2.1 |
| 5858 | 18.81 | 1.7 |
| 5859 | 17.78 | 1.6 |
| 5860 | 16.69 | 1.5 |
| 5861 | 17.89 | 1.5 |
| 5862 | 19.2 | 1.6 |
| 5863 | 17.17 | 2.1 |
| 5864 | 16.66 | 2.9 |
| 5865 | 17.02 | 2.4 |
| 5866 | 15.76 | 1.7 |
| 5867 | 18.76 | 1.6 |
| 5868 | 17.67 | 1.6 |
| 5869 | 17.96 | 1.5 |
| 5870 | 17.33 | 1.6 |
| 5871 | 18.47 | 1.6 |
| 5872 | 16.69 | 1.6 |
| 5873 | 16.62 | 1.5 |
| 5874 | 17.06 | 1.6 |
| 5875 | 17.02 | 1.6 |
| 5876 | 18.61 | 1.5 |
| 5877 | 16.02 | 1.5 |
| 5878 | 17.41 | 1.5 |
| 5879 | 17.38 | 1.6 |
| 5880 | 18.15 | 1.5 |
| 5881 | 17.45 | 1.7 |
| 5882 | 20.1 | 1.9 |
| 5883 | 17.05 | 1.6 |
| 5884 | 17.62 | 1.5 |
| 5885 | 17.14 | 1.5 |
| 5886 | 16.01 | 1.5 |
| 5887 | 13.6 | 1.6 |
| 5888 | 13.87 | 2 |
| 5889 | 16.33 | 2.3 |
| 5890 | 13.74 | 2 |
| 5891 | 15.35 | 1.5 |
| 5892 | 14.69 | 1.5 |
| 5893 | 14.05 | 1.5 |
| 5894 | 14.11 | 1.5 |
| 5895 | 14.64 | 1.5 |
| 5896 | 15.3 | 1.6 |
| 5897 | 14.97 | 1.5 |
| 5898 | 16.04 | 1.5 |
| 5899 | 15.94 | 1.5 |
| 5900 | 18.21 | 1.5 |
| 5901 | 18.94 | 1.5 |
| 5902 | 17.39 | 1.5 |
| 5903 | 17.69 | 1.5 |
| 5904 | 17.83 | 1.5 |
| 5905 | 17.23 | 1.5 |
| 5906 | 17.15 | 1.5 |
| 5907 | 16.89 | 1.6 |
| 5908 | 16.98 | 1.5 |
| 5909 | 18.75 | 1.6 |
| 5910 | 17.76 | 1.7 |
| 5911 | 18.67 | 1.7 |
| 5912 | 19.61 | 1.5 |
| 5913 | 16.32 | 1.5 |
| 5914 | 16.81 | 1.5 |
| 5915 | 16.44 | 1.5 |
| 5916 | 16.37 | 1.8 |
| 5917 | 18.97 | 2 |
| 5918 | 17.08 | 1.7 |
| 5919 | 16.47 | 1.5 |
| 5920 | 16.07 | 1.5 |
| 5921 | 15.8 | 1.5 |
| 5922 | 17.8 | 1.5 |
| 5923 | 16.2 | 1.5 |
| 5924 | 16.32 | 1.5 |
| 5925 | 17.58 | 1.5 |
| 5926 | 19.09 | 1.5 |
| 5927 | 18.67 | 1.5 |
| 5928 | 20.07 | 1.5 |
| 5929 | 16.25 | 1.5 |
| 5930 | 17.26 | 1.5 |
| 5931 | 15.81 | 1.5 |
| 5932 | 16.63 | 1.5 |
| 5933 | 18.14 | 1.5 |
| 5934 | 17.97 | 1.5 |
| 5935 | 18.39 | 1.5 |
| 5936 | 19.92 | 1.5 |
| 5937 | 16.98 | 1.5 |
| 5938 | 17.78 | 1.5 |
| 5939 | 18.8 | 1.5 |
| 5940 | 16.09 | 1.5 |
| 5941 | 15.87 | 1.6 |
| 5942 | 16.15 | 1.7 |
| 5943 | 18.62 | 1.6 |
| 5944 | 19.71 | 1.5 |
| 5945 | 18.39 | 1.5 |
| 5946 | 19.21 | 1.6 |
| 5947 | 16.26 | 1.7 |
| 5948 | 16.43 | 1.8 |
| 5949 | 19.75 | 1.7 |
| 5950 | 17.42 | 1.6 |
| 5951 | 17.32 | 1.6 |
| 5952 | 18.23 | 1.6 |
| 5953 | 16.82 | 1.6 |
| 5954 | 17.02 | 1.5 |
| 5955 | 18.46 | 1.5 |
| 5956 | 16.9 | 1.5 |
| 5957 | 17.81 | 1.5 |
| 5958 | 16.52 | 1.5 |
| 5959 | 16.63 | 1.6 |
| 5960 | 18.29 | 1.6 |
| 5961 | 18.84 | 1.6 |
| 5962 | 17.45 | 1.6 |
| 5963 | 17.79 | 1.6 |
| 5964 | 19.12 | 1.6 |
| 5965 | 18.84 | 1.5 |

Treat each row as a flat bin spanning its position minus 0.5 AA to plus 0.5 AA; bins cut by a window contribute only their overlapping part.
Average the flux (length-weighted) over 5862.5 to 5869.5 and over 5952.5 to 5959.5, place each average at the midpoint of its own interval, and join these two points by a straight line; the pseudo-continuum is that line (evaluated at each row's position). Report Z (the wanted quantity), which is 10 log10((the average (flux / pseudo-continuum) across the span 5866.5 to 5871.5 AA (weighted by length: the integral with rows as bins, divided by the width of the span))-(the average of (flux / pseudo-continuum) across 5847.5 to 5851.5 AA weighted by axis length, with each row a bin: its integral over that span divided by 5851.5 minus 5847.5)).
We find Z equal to -13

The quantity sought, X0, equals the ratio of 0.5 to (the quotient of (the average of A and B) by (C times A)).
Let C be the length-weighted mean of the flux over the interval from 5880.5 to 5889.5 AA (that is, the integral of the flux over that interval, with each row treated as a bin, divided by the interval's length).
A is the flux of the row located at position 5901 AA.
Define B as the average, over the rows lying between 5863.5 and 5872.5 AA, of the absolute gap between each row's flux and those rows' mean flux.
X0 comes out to 15.9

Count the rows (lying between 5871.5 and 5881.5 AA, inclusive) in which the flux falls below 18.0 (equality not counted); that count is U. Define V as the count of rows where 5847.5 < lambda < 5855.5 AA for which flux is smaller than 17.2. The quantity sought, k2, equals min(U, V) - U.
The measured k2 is -3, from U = 8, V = 5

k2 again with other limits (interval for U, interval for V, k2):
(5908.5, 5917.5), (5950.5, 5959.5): 0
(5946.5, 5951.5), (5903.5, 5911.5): -1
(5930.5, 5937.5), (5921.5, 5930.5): -1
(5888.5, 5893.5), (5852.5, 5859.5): -2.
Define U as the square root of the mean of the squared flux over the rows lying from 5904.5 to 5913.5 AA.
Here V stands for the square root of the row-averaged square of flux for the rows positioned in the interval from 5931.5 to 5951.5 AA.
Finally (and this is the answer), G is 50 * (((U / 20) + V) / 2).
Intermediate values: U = 17.7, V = 17.8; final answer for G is 468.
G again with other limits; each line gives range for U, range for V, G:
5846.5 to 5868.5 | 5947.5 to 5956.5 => 462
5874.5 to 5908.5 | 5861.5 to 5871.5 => 461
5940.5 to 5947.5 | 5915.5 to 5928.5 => 459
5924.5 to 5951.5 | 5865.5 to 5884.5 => 461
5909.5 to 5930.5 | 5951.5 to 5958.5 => 457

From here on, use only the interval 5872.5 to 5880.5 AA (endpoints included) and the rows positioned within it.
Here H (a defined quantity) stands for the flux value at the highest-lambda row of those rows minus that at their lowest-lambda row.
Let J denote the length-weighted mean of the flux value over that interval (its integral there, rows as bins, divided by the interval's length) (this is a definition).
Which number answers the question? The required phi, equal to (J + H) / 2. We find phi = 9.4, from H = 1.53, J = 17.3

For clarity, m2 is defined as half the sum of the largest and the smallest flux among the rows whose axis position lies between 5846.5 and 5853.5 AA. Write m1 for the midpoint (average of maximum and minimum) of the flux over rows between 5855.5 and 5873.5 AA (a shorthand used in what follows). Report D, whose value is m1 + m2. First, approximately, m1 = 17.1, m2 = 17.5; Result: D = 34.6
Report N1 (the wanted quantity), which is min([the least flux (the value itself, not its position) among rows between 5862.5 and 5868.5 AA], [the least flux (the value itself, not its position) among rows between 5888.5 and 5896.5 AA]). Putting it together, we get 13.7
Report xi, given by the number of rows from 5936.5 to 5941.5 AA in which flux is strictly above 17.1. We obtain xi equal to 2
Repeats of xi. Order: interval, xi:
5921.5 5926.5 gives 3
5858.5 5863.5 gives 4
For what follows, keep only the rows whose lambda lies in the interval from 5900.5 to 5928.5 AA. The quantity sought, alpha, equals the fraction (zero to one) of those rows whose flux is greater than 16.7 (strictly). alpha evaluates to 0.71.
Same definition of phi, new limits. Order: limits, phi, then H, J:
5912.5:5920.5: 8.3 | -0.25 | 16.8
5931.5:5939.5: 10.1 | 2.17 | 18.1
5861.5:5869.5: 8.1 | -1.24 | 17.5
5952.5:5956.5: 8.7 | 0.08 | 17.3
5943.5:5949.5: 9.2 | 0.04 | 18.3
